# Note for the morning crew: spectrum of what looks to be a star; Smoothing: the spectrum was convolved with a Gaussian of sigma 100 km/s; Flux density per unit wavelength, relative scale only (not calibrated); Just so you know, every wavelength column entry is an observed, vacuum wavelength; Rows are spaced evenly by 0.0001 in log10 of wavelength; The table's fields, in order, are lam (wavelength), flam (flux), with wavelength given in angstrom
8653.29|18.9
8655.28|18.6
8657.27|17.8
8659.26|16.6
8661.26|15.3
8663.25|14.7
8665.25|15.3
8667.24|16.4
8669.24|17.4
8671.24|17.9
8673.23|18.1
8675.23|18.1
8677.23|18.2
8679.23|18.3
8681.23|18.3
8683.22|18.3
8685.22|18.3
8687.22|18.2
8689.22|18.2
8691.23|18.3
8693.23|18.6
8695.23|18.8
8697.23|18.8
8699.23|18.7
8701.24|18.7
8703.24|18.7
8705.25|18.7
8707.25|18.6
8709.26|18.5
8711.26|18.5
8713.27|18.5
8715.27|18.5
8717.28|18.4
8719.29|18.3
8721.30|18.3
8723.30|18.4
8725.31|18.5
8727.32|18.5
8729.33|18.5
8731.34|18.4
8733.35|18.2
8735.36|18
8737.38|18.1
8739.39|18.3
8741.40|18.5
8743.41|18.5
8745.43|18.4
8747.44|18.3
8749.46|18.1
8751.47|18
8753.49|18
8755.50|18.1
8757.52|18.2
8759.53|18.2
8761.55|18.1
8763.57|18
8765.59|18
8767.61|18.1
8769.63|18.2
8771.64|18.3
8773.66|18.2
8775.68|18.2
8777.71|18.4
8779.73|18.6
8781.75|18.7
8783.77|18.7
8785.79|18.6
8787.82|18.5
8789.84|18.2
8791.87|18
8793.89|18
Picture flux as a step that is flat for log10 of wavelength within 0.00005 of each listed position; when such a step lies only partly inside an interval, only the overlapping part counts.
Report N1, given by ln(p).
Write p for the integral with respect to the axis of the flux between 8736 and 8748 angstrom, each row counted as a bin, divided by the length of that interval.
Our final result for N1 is 2.91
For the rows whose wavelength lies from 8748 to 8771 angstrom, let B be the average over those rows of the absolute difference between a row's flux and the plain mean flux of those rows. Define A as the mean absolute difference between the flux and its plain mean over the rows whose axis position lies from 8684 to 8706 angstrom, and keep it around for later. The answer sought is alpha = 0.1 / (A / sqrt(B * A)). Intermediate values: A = 0.21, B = 0.07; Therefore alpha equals 0.06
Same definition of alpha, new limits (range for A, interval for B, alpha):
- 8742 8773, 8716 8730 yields 0.08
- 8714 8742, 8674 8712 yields 0.13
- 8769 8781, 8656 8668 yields 0.27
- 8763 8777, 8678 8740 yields 0.13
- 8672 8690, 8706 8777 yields 0.15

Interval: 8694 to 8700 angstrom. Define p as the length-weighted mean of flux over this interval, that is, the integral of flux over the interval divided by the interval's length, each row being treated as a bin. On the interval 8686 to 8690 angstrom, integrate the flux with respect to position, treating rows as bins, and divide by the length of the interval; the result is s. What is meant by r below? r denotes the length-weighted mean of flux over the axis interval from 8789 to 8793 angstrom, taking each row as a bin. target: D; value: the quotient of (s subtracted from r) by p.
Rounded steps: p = 18.8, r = 18.1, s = 18.2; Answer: -0.006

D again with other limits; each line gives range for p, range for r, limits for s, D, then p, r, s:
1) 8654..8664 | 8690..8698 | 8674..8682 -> 0.024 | 16.7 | 18.6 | 18.2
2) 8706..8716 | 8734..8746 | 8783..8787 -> -0.018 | 18.5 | 18.3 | 18.6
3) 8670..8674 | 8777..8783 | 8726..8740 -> 0.017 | 18.0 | 18.6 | 18.3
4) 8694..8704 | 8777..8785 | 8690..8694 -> 0.012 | 18.7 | 18.6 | 18.4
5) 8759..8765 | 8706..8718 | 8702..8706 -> -0.010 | 18.1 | 18.5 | 18.7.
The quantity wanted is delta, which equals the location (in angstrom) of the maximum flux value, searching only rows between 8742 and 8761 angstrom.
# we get 8743.41 angstrom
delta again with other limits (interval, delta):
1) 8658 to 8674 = 8673.23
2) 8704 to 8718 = 8705.25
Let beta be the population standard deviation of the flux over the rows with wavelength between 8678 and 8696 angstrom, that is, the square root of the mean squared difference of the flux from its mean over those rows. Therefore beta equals 0.19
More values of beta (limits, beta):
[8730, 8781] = 0.17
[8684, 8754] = 0.22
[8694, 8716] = 0.11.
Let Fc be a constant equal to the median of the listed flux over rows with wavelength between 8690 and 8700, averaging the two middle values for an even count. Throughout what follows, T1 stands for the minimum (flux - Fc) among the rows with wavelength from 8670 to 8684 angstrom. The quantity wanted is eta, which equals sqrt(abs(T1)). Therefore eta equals 0.89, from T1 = -0.80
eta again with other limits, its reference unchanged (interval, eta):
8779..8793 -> 0.84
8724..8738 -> 0.84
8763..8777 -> 0.84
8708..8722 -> 0.63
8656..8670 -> 2.00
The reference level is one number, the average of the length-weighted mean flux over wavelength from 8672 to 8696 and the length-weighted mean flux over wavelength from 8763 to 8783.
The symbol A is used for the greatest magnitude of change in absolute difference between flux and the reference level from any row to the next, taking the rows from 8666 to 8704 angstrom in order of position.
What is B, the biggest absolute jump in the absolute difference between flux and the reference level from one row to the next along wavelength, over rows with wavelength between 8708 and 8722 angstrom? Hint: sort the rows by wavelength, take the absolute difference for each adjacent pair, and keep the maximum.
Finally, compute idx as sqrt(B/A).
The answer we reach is 0.3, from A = 1.0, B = 0.10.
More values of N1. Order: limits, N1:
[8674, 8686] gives 2.90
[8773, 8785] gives 2.92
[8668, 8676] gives 2.88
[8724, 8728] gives 2.92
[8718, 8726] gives 2.91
